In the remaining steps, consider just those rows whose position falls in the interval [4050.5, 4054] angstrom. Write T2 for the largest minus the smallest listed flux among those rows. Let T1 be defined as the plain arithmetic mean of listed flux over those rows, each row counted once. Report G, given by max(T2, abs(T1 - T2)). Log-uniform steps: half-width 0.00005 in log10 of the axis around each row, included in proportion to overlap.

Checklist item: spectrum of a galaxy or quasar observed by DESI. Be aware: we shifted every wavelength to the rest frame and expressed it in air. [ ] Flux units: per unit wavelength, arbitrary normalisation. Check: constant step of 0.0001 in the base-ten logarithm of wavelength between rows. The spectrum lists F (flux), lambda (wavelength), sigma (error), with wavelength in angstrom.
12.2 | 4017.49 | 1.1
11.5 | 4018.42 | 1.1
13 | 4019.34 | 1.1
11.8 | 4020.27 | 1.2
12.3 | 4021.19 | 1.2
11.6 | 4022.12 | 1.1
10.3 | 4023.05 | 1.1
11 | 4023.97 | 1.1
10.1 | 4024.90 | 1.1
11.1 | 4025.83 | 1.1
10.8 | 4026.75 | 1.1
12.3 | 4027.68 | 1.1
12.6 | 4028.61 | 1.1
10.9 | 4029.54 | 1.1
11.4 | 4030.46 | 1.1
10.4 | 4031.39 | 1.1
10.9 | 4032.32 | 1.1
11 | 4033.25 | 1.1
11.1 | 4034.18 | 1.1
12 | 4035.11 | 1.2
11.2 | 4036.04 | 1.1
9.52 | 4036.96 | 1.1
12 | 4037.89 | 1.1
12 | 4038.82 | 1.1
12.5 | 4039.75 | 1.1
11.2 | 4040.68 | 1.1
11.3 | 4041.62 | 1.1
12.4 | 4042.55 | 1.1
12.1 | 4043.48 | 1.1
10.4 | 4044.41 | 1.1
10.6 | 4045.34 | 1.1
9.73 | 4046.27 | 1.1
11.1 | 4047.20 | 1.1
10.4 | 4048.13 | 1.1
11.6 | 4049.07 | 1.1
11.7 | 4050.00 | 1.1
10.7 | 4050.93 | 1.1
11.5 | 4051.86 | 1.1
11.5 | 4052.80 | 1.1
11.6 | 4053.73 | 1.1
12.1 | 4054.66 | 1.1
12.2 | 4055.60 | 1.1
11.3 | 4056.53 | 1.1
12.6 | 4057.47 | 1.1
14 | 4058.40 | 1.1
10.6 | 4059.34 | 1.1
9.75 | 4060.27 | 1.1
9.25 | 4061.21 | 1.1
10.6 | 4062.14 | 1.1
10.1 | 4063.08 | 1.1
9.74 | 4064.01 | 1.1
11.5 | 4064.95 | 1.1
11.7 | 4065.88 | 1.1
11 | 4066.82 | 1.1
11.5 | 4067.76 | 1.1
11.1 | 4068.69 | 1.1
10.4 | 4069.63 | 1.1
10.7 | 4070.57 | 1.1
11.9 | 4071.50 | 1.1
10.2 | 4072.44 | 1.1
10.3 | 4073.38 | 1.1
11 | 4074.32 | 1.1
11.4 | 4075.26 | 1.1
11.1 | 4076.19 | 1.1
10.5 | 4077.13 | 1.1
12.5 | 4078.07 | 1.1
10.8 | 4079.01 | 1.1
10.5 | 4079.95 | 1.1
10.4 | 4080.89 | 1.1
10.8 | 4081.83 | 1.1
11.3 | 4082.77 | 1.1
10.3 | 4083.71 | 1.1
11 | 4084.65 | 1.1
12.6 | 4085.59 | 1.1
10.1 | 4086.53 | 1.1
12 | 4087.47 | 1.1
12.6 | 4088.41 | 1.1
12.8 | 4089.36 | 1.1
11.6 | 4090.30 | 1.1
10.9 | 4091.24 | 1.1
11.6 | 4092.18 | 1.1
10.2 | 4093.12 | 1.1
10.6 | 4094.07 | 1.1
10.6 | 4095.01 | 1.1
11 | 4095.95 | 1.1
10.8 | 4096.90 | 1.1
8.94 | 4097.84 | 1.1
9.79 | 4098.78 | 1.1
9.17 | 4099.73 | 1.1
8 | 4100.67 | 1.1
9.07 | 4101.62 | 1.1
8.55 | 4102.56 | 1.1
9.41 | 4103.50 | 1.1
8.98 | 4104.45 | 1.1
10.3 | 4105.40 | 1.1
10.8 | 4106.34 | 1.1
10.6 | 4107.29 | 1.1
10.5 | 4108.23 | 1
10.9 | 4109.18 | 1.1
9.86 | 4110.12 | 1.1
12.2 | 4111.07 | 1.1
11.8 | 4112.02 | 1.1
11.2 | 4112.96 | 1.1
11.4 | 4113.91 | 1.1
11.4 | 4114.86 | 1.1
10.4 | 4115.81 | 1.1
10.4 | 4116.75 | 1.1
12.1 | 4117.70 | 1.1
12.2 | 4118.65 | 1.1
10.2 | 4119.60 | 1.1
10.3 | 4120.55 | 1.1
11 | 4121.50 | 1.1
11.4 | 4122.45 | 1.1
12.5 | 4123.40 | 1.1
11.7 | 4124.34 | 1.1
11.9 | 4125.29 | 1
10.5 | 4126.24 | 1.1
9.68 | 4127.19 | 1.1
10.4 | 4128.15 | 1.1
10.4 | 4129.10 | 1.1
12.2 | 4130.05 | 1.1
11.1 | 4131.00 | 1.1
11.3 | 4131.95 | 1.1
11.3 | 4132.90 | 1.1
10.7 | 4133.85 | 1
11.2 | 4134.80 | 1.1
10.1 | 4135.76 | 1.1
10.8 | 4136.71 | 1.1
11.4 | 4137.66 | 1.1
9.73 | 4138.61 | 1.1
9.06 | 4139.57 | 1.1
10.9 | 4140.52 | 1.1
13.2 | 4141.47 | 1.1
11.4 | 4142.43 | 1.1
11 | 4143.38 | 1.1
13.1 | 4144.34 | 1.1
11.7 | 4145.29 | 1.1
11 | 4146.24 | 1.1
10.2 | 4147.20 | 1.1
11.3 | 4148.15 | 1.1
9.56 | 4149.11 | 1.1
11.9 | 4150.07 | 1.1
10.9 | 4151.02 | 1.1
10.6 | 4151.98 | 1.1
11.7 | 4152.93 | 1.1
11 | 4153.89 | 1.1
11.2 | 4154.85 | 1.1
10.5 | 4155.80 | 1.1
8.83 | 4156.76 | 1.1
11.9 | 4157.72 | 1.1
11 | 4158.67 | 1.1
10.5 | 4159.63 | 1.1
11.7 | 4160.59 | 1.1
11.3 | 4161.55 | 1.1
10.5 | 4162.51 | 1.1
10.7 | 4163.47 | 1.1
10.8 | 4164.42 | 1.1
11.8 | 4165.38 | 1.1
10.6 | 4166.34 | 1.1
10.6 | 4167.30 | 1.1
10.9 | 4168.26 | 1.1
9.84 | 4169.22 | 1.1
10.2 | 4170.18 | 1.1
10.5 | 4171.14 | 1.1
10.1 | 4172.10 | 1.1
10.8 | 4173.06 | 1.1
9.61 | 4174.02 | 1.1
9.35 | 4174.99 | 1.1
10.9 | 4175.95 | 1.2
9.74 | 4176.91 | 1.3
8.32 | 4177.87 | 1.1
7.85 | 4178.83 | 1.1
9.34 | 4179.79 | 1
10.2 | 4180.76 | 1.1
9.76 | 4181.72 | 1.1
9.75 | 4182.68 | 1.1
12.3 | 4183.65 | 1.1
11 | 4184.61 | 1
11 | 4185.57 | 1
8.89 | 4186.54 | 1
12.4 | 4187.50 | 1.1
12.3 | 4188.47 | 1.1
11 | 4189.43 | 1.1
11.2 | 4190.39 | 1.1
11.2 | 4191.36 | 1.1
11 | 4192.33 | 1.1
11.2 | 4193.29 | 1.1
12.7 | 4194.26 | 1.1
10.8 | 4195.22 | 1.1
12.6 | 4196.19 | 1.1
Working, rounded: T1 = 11.3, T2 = 0.9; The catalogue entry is 10.4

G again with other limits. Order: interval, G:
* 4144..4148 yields 8.6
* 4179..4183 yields 8.9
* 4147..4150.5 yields 8.4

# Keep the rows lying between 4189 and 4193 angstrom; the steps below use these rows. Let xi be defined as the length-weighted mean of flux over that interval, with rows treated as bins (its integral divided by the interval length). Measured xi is 11.1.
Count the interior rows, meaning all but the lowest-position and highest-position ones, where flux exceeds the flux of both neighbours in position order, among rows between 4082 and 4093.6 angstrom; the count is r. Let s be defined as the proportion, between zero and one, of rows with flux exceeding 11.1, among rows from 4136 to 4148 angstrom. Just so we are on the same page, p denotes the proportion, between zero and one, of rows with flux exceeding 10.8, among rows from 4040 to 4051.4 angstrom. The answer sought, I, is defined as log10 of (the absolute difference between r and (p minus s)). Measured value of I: 0.45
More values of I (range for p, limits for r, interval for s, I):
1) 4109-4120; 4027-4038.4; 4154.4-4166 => 0.44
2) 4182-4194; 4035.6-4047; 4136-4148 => 0.41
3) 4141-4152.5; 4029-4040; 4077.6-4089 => 0.22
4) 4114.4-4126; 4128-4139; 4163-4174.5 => 0.38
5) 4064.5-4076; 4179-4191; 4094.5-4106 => 0.37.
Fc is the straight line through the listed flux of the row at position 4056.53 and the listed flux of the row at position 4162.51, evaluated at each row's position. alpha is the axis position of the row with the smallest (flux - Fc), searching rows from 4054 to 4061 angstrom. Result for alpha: 4060.27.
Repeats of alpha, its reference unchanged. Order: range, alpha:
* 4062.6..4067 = 4064.01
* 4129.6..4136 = 4135.76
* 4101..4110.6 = 4102.56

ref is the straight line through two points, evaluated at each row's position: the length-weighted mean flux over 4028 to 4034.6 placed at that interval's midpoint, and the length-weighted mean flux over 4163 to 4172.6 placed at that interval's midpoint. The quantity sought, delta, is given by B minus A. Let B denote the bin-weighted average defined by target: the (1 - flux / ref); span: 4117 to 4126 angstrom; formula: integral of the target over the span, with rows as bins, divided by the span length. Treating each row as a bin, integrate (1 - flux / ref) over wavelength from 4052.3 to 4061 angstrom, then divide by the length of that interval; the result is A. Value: -0.005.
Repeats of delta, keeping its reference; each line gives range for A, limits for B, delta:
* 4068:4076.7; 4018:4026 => -0.026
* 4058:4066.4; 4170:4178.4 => 0.036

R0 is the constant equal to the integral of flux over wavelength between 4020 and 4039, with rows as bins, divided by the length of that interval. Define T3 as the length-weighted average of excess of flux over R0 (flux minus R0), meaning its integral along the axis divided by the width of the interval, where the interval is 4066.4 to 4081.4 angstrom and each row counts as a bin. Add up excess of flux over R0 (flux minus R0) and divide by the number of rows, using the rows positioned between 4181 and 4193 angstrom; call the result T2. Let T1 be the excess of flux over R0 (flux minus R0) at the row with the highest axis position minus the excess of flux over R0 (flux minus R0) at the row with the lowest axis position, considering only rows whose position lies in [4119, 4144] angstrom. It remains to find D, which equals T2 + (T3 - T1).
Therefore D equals -1.34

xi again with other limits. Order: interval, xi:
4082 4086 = 11.2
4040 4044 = 11.8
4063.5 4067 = 11.0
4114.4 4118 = 11.0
